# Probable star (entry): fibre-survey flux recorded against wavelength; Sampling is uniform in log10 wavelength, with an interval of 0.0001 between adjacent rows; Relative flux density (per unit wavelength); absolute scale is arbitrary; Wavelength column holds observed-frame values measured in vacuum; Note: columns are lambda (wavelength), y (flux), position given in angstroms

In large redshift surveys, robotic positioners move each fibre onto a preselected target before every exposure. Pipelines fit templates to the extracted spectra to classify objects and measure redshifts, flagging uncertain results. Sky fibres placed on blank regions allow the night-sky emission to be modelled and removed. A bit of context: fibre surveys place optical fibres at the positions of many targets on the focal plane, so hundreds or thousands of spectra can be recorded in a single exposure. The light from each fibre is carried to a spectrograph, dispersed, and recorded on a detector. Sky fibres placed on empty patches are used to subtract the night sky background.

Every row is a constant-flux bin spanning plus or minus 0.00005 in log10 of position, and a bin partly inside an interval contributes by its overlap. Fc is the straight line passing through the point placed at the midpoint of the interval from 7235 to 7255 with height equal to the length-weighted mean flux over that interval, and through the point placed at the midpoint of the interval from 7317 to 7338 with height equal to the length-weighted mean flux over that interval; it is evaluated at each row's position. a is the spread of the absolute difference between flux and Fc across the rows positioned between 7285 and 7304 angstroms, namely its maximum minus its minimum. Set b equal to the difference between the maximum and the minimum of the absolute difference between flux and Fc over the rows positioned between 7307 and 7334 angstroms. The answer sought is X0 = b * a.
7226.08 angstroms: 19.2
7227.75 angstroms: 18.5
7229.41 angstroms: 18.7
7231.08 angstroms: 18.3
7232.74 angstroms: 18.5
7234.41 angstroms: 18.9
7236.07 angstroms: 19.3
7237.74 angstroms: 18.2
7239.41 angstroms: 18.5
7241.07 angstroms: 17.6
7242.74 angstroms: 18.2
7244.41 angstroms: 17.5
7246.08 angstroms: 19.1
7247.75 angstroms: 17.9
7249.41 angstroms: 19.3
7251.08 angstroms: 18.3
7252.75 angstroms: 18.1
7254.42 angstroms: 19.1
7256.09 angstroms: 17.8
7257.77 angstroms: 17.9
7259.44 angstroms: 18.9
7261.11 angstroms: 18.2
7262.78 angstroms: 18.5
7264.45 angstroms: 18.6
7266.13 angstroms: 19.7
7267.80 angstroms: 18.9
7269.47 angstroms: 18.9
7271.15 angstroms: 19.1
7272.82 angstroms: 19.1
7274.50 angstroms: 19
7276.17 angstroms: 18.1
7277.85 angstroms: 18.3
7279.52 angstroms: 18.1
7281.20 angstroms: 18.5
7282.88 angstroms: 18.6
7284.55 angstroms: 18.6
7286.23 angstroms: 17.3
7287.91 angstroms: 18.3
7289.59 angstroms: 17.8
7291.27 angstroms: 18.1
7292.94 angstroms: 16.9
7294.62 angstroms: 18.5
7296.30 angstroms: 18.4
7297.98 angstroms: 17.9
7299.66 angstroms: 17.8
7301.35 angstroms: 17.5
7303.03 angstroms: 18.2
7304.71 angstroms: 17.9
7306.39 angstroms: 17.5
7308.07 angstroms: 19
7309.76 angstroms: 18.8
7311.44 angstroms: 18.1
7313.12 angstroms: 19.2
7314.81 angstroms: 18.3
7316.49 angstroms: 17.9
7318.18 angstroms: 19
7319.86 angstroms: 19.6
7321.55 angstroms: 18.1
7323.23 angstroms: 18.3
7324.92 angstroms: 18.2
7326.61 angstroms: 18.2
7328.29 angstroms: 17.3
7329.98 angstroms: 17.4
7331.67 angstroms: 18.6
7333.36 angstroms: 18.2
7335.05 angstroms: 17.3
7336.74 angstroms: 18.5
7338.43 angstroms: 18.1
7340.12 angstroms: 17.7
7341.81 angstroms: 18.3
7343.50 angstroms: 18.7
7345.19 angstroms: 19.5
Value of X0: 1.9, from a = 1.4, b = 1.36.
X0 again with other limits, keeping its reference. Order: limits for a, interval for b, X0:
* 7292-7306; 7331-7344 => 1.2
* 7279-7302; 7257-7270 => 1.7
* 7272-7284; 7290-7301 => 0.9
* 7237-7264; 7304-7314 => 0.7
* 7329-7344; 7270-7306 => 1.2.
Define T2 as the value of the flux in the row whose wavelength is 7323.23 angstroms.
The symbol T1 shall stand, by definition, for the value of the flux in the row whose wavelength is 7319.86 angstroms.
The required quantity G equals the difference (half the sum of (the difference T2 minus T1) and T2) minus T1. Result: -11.1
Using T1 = 19.6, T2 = 18.3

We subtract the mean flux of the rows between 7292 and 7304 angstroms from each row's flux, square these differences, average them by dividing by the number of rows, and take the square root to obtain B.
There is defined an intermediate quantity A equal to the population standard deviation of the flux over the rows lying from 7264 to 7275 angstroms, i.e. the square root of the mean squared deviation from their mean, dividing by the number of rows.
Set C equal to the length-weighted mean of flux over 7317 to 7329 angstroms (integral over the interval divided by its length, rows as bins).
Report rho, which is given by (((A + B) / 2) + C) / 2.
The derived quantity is 9.40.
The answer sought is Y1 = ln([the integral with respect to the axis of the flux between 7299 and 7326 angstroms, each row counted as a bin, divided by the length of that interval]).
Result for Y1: 2.91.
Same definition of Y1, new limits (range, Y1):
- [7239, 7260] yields 2.91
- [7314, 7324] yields 2.92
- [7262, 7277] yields 2.94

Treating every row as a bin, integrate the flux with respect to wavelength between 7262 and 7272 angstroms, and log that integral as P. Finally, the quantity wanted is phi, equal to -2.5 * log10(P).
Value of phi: -5.69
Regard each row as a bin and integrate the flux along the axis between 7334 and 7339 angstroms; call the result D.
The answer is 90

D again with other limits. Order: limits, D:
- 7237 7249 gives 218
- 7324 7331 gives 125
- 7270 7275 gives 95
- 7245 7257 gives 222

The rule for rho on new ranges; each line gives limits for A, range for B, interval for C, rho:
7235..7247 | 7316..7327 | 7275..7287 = 9.42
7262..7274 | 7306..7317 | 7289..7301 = 9.18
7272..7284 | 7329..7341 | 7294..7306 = 9.21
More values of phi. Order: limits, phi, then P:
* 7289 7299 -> -5.64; 179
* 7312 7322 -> -5.68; 187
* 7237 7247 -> -5.65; 182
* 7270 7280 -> -5.68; 186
